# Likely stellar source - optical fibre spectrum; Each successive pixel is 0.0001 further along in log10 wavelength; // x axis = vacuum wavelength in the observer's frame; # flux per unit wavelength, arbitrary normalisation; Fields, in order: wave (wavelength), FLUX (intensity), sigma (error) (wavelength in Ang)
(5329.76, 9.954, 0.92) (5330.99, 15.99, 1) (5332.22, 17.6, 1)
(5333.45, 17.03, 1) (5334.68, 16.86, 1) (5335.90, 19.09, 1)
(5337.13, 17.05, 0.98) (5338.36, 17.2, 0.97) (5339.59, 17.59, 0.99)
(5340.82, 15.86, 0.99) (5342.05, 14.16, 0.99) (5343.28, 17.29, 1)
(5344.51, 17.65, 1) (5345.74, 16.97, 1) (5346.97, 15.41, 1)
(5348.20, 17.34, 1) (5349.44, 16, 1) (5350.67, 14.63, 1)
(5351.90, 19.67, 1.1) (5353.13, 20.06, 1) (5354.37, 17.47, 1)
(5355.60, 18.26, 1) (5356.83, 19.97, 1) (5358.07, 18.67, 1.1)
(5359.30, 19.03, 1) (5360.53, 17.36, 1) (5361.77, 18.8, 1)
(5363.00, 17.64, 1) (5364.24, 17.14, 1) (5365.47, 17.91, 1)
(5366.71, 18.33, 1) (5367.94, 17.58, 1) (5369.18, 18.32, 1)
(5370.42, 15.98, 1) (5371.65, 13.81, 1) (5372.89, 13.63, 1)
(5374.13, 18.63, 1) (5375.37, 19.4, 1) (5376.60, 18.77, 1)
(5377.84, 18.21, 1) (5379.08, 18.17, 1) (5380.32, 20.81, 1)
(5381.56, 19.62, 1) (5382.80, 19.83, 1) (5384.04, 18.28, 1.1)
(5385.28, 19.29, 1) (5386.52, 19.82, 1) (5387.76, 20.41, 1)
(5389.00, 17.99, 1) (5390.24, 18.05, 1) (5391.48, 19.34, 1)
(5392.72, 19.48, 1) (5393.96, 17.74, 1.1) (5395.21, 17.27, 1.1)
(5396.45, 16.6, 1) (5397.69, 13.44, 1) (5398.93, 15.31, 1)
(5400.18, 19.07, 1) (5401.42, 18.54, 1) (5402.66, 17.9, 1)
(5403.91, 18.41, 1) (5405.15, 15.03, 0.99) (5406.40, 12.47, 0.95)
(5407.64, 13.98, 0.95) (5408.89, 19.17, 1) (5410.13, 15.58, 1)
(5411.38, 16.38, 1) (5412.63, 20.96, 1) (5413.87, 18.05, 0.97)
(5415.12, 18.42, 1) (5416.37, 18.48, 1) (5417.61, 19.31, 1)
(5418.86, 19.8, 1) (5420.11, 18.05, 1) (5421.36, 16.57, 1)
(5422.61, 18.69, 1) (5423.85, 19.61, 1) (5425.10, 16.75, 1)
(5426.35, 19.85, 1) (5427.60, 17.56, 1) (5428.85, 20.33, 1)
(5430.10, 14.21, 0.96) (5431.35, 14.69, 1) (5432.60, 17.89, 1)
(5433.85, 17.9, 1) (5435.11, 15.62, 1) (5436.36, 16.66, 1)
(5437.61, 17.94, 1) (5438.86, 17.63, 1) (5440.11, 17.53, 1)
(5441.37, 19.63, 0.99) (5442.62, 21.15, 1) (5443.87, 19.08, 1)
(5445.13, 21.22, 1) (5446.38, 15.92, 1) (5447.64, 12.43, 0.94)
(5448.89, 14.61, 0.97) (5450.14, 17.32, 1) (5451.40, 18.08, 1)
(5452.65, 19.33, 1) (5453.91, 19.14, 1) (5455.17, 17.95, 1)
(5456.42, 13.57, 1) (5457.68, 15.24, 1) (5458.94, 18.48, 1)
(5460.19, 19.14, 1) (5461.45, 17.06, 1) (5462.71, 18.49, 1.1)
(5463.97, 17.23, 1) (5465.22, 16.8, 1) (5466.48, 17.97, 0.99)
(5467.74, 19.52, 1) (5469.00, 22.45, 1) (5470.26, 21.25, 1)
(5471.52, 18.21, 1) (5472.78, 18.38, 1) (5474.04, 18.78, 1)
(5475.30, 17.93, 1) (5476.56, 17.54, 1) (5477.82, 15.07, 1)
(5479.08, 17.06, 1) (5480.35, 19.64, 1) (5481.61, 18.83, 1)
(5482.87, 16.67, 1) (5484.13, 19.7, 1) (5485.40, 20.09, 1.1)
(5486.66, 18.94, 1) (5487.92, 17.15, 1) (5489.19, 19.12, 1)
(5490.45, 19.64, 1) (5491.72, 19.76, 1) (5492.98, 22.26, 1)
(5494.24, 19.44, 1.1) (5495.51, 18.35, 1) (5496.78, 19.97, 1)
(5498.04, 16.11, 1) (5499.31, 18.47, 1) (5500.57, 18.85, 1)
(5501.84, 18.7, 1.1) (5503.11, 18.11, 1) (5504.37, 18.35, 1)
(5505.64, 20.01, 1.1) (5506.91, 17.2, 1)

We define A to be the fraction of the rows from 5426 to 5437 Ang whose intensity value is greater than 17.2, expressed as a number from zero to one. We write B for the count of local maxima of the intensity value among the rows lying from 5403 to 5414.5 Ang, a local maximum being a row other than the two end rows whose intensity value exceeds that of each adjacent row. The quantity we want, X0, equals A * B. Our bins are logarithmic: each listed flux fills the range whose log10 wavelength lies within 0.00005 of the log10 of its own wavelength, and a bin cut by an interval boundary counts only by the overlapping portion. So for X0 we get 1.1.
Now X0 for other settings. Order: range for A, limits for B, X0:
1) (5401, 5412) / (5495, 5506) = 0.9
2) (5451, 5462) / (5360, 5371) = 2.0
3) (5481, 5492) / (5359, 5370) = 1.6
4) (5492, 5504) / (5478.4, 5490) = 1.8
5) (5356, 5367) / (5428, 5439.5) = 1.8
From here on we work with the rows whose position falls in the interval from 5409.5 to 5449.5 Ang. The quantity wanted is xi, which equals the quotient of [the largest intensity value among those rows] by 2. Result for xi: 10.6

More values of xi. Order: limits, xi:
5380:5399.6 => 10.4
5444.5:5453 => 10.6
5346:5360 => 10.0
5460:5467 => 9.6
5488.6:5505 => 11.1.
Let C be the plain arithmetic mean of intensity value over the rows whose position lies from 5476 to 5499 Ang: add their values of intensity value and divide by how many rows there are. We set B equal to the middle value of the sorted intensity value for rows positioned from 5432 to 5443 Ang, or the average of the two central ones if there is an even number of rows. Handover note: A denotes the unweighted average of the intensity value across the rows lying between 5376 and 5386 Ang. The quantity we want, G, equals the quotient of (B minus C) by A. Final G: -0.04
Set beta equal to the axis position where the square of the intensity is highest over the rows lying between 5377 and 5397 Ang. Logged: 5380.32 Ang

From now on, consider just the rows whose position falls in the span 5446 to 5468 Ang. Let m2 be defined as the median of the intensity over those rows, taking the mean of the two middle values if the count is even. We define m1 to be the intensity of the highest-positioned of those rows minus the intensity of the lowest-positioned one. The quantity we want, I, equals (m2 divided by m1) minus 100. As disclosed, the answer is -95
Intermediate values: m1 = 4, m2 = 17.6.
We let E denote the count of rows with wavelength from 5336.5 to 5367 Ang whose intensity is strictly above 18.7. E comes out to 5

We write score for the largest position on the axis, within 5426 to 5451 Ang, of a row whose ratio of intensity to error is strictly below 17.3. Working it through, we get 5448.89 Ang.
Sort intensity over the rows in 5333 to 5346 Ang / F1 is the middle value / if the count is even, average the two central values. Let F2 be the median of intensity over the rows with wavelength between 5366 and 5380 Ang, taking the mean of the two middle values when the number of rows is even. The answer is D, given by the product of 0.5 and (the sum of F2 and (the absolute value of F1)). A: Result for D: 17.6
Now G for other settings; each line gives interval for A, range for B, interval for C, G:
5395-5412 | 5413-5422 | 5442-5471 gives 0.03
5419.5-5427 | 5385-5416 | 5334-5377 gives 0.03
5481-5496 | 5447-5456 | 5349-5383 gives 0.00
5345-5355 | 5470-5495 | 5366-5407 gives 0.07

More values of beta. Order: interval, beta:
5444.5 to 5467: 5445.13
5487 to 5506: 5492.98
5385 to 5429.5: 5412.63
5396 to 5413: 5412.63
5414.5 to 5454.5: 5445.13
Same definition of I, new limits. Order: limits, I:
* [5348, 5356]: -81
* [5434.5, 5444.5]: -95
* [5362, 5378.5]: -69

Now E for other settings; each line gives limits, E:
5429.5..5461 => 7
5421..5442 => 4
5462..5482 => 6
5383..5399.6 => 5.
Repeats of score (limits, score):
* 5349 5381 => 5372.89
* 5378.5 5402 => 5398.93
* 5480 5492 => 5487.92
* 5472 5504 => 5501.84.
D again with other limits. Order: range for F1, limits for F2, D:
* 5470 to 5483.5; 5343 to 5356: 17.8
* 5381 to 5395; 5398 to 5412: 17.9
